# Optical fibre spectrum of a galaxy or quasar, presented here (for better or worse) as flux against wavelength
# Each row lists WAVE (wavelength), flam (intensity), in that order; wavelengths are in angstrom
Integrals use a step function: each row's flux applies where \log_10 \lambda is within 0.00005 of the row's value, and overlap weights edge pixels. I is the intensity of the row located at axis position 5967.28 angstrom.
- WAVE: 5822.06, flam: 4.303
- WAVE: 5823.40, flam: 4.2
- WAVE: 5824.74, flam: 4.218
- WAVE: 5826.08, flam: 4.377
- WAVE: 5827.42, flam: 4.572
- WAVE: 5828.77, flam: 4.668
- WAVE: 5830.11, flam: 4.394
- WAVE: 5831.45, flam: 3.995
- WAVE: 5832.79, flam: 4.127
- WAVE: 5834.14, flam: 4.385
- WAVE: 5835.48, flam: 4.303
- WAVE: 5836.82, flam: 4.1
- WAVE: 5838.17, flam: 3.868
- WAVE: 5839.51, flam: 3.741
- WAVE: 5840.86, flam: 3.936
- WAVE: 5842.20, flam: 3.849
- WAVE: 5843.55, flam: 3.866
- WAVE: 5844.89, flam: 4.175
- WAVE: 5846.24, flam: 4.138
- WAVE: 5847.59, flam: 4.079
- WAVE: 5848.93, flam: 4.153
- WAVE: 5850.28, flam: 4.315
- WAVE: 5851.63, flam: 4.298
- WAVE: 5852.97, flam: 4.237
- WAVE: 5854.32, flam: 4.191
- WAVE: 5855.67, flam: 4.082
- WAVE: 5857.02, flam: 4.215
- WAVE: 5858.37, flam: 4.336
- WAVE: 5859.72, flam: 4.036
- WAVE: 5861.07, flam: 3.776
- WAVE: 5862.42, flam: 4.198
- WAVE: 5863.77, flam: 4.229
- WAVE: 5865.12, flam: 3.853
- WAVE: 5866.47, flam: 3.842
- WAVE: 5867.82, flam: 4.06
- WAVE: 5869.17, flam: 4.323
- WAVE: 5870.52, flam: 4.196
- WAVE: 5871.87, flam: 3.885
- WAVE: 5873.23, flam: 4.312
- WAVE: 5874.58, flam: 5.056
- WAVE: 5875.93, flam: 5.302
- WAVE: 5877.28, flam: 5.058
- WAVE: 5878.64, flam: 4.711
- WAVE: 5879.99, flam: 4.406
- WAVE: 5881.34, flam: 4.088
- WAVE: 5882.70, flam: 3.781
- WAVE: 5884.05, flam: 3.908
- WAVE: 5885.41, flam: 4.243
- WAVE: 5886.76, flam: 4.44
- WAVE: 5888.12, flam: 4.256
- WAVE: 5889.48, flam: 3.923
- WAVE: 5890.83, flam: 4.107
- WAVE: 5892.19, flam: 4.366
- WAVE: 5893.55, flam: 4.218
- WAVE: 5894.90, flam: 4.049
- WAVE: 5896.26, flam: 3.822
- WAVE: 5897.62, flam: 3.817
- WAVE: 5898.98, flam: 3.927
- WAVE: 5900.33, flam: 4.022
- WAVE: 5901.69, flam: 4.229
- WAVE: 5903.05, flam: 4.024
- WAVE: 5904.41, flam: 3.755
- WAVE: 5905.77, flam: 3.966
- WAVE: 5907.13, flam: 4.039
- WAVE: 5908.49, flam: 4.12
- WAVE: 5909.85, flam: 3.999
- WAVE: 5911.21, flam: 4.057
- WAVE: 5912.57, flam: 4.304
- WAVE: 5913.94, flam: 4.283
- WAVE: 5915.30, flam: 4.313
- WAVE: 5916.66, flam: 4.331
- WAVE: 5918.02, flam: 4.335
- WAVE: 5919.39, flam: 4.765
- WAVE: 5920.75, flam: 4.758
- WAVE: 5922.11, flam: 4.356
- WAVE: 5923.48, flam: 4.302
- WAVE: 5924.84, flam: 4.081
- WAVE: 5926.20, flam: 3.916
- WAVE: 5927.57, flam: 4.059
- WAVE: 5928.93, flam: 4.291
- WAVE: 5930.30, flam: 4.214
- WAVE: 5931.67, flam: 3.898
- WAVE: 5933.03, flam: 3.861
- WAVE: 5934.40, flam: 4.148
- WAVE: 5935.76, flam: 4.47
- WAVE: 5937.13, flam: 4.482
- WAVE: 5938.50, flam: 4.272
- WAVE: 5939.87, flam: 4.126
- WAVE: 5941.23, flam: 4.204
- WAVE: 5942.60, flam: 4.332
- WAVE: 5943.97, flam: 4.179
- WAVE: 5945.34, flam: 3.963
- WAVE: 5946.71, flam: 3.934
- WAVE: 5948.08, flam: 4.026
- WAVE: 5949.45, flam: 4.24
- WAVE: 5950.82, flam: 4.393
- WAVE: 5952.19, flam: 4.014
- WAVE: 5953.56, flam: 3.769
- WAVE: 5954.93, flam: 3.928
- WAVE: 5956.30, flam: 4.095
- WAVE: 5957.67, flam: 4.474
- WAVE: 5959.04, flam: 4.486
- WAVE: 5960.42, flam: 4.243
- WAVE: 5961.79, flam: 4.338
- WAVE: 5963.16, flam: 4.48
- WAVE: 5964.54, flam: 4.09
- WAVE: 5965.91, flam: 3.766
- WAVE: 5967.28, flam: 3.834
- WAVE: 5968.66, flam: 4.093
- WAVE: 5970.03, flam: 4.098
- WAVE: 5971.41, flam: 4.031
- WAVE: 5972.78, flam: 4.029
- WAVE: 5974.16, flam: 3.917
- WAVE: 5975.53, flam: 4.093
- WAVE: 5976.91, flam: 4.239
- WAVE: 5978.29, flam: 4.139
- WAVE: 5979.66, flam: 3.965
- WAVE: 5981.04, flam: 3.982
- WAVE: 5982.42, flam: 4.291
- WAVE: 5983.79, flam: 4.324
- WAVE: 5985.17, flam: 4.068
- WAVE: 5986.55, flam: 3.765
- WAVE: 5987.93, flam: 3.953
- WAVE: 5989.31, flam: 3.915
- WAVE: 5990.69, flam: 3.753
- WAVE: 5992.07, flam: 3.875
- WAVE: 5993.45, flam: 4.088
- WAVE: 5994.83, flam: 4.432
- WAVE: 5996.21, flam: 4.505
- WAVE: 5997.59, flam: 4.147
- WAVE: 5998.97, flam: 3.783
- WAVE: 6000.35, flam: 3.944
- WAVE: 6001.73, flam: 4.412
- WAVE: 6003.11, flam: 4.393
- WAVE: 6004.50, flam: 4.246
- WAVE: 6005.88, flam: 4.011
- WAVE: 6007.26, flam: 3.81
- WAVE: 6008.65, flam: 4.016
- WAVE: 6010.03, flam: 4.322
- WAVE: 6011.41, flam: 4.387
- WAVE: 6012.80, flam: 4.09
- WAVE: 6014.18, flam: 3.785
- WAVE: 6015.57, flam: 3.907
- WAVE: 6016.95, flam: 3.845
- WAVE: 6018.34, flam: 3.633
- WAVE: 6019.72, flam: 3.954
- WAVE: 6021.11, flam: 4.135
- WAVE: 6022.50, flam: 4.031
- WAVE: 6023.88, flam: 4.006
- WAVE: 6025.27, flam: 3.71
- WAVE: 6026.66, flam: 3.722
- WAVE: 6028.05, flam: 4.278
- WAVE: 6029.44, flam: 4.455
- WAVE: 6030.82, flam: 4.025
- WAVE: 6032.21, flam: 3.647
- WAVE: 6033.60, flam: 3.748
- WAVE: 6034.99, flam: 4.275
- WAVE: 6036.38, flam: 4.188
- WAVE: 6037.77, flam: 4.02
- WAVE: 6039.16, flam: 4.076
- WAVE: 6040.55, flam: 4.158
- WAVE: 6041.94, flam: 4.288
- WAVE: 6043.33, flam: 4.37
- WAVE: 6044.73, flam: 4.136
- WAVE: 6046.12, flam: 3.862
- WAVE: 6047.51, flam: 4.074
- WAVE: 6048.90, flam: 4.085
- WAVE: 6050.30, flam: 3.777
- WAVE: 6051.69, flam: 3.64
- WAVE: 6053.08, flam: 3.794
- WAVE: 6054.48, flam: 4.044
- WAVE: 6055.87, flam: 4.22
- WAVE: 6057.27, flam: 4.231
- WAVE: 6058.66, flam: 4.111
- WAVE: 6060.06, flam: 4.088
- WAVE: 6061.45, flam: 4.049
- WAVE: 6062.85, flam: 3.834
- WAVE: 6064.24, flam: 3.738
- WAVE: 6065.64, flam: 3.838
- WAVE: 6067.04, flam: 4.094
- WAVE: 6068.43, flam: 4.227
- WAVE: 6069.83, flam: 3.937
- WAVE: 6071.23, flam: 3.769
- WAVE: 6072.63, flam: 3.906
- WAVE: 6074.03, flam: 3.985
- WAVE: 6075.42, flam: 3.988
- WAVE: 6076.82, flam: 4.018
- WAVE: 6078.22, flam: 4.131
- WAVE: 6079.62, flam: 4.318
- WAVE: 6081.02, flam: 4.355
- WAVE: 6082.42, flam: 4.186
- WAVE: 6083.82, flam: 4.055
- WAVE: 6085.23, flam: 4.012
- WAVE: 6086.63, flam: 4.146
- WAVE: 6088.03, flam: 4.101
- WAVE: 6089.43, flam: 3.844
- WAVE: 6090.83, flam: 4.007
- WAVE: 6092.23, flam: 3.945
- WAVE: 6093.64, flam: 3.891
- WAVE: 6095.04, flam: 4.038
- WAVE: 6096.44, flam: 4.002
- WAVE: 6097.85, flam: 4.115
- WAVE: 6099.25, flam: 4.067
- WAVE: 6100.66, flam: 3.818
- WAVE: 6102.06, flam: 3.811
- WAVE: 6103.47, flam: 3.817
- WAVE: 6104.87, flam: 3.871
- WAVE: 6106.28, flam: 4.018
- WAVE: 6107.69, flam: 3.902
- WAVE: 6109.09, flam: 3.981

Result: 3.834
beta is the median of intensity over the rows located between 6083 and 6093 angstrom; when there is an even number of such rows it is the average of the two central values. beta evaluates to 4.01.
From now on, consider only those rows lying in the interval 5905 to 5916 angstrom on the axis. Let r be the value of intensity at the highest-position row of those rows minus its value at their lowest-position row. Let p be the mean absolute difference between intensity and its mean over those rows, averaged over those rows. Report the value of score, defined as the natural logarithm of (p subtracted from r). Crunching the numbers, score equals -1.5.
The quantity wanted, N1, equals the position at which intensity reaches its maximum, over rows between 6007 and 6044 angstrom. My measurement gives 6029.44 angstrom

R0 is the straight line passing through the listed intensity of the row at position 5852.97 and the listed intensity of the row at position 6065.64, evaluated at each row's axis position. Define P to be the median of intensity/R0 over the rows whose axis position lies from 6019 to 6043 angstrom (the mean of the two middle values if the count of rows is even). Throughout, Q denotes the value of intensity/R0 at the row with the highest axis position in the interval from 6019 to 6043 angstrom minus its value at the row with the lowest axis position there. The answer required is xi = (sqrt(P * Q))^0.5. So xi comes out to 0.56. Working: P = 1.03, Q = 0.10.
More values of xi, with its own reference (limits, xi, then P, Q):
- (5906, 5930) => 0.52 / 1.04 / 0.07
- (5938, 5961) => 0.24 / 1.03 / 0.00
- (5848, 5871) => 0.37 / 0.99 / 0.02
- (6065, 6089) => 0.54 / 1.07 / 0.08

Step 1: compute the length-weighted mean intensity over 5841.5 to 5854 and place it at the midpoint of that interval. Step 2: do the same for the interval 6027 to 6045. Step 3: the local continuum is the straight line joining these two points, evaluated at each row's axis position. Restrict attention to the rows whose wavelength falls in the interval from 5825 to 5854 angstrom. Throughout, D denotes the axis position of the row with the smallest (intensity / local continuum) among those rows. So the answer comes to 5839.51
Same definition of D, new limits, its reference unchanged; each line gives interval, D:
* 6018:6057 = 6018.34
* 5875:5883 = 5882.70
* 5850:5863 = 5861.07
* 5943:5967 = 5965.91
